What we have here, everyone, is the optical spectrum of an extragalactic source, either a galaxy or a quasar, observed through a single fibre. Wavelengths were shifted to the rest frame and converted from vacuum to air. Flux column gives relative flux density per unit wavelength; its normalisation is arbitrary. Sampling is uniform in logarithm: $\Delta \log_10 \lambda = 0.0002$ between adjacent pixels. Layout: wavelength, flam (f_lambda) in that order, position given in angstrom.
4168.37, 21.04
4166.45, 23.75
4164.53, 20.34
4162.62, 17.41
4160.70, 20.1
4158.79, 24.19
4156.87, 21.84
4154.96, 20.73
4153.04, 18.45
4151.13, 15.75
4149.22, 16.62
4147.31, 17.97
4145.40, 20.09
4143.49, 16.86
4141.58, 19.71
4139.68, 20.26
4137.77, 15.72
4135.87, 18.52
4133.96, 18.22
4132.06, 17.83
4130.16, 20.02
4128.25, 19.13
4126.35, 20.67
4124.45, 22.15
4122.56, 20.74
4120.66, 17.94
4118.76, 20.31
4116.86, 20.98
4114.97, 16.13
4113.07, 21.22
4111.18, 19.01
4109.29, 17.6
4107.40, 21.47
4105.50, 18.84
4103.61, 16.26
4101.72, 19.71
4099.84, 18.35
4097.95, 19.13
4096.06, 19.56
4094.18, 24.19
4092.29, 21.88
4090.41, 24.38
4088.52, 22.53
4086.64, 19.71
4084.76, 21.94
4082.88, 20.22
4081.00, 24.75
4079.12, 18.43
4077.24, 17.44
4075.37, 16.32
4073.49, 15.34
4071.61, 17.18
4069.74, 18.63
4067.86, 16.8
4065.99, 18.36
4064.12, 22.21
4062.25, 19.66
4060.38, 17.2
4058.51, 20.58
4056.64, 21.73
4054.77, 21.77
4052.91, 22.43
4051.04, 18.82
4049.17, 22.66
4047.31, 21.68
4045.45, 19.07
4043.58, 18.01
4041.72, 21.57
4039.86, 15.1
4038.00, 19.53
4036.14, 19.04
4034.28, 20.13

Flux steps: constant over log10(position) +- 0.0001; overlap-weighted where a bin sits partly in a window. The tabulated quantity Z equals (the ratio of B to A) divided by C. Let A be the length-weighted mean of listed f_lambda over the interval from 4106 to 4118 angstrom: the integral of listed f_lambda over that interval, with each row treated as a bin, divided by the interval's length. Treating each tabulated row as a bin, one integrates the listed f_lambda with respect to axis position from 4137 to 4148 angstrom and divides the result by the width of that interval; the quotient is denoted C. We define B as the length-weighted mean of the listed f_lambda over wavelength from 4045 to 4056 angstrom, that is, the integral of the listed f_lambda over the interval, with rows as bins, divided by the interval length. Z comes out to 0.0591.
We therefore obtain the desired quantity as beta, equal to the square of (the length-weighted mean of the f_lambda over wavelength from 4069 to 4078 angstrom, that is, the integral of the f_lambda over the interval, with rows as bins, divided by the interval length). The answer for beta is 287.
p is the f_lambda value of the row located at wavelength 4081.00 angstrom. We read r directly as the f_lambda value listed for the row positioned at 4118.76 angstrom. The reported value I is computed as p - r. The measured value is 4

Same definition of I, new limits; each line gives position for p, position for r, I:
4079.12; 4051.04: 0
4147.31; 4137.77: 2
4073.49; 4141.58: -4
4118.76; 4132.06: 2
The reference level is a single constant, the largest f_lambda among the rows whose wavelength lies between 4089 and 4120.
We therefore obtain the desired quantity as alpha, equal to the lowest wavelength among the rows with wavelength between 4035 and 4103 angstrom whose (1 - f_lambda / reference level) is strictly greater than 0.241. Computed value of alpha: 4039.86 angstrom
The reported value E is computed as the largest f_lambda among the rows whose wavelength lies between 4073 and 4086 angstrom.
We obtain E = 24.75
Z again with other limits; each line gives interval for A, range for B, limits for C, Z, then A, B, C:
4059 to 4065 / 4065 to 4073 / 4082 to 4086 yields 0.0425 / 19.7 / 17.6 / 21.0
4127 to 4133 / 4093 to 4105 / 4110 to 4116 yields 0.0546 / 19.1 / 19.6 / 18.8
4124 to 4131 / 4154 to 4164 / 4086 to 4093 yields 0.0460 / 20.4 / 20.8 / 22.2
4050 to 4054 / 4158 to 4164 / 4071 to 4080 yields 0.0584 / 20.7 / 20.5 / 16.9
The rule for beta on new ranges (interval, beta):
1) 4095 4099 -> 379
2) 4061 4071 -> 362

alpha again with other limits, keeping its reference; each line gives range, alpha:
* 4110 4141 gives 4114.97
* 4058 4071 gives 4060.38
